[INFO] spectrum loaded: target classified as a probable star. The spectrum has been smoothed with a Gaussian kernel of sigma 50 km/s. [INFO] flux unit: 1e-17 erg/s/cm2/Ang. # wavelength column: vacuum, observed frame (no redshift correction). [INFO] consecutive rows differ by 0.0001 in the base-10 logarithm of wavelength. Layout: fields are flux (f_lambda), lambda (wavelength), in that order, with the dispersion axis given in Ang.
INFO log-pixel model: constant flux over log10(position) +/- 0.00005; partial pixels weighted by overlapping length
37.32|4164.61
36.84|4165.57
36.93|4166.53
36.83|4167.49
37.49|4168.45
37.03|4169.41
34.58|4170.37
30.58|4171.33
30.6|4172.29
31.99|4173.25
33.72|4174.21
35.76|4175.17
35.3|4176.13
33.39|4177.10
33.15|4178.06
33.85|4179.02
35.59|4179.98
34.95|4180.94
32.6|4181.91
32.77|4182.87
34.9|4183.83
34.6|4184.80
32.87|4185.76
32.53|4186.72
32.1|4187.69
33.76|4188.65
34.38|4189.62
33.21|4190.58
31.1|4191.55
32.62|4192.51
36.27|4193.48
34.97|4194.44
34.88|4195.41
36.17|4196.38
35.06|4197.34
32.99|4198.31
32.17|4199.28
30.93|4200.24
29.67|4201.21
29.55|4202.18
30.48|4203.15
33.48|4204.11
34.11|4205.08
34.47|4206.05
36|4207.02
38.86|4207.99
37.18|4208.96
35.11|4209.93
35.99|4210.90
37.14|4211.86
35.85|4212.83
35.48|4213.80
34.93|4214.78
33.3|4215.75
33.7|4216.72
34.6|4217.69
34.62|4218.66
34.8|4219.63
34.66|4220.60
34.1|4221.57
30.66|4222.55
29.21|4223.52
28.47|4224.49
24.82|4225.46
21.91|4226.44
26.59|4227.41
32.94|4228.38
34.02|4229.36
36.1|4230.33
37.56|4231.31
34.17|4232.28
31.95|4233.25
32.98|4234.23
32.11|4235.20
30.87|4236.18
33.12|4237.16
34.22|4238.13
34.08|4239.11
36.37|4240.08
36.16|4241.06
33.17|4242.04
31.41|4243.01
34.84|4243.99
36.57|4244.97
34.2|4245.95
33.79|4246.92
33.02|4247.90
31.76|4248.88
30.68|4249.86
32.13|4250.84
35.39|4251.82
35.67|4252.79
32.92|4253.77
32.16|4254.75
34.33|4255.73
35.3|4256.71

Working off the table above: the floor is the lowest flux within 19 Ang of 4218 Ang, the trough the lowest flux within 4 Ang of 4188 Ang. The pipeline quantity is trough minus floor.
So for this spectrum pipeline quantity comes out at 9.2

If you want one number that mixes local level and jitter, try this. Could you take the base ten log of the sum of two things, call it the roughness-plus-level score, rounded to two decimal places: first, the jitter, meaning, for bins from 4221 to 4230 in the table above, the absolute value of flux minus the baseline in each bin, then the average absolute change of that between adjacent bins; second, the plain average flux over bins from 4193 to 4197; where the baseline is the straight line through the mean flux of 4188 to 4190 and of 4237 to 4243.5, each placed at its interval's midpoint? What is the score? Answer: 1.59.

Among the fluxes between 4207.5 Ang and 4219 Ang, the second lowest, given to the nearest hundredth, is 33.70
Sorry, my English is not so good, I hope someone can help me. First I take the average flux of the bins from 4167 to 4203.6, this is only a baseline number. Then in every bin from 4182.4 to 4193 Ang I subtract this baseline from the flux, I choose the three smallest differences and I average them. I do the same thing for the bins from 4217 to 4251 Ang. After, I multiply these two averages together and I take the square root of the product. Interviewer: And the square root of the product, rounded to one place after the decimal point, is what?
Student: 3.9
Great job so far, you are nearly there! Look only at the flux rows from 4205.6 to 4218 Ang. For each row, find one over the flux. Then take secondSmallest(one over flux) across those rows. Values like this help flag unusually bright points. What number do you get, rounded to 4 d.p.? 0.0269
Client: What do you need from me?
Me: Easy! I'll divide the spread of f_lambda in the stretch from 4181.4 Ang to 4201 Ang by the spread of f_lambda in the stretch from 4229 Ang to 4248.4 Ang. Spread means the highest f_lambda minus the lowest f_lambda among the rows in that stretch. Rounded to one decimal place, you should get 0.8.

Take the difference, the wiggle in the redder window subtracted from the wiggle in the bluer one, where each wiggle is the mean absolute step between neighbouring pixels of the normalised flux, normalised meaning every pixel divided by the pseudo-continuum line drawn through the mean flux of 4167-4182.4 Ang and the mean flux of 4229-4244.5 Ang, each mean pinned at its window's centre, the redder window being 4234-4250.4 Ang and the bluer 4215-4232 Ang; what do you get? 0.011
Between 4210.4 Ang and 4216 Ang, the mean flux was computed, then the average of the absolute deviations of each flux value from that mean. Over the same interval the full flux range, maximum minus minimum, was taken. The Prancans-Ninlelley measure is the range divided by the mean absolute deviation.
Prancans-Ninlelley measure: 4.32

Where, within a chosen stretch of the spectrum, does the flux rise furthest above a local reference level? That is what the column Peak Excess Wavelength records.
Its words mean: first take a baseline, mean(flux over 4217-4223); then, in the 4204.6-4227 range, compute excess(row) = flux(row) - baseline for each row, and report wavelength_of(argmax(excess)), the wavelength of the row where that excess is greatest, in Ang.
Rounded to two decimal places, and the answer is 4207.99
